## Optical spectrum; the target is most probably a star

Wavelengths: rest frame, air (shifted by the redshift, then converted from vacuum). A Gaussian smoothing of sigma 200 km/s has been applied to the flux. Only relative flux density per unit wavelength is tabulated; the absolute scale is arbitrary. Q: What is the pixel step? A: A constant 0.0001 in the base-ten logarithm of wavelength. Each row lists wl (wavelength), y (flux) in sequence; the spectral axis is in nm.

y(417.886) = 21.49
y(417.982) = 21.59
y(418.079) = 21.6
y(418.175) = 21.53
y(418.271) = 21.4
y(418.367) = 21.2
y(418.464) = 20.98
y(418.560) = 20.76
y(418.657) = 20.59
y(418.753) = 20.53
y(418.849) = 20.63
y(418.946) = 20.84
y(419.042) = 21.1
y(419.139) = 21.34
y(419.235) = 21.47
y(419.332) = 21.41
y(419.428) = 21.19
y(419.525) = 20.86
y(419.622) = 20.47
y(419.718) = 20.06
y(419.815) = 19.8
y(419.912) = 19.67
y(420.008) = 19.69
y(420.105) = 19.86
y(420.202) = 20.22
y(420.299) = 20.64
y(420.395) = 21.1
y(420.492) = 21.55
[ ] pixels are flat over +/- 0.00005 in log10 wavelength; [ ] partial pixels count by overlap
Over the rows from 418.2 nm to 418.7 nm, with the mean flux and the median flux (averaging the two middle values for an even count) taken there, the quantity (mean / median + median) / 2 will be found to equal 11.0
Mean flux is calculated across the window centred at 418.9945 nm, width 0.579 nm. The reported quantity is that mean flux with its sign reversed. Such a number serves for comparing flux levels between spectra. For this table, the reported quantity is -21.0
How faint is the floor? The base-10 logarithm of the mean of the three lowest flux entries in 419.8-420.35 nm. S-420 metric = 1.29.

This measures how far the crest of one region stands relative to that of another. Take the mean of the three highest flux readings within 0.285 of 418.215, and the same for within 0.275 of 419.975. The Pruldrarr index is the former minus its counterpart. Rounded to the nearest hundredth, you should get 1.53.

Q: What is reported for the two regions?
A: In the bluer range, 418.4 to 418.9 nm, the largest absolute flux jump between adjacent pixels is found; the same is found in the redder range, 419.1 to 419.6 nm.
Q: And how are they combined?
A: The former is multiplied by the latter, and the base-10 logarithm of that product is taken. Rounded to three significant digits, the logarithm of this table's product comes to -1.14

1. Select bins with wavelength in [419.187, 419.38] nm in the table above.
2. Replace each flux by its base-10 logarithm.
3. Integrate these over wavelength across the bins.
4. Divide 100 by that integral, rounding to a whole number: 389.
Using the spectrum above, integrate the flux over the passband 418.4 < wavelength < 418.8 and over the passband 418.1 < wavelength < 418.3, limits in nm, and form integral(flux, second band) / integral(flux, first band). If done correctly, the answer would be 0.52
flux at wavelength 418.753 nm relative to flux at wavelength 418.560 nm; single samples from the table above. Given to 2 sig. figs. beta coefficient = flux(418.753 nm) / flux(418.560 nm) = 0.99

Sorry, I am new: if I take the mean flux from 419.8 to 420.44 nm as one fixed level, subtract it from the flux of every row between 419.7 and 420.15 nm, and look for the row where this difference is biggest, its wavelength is 419.718 nm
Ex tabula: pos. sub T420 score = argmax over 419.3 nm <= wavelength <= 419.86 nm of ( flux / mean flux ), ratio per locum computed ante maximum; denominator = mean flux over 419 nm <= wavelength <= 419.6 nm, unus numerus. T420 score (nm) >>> 419.332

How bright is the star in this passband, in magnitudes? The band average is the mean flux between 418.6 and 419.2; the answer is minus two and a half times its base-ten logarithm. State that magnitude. -3.30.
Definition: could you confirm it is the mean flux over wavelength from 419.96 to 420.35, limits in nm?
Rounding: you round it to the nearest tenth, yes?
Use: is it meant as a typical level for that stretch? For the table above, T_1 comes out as 20.1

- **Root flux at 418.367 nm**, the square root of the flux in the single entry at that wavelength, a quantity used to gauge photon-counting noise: 4.60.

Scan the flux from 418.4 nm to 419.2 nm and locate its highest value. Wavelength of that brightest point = 419.139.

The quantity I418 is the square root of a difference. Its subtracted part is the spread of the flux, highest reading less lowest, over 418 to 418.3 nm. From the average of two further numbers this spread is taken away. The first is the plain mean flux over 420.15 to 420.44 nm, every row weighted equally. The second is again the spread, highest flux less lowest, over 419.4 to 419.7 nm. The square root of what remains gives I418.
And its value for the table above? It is 3.24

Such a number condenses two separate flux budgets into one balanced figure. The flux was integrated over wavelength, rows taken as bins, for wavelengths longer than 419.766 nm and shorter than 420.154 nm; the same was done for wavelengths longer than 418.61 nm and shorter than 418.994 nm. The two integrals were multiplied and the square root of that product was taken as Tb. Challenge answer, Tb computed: 7.80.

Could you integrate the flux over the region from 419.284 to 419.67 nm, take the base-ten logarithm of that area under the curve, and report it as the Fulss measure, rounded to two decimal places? 0.91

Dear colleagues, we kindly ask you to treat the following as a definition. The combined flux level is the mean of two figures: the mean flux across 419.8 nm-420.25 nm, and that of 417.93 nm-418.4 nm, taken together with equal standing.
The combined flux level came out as 20.7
